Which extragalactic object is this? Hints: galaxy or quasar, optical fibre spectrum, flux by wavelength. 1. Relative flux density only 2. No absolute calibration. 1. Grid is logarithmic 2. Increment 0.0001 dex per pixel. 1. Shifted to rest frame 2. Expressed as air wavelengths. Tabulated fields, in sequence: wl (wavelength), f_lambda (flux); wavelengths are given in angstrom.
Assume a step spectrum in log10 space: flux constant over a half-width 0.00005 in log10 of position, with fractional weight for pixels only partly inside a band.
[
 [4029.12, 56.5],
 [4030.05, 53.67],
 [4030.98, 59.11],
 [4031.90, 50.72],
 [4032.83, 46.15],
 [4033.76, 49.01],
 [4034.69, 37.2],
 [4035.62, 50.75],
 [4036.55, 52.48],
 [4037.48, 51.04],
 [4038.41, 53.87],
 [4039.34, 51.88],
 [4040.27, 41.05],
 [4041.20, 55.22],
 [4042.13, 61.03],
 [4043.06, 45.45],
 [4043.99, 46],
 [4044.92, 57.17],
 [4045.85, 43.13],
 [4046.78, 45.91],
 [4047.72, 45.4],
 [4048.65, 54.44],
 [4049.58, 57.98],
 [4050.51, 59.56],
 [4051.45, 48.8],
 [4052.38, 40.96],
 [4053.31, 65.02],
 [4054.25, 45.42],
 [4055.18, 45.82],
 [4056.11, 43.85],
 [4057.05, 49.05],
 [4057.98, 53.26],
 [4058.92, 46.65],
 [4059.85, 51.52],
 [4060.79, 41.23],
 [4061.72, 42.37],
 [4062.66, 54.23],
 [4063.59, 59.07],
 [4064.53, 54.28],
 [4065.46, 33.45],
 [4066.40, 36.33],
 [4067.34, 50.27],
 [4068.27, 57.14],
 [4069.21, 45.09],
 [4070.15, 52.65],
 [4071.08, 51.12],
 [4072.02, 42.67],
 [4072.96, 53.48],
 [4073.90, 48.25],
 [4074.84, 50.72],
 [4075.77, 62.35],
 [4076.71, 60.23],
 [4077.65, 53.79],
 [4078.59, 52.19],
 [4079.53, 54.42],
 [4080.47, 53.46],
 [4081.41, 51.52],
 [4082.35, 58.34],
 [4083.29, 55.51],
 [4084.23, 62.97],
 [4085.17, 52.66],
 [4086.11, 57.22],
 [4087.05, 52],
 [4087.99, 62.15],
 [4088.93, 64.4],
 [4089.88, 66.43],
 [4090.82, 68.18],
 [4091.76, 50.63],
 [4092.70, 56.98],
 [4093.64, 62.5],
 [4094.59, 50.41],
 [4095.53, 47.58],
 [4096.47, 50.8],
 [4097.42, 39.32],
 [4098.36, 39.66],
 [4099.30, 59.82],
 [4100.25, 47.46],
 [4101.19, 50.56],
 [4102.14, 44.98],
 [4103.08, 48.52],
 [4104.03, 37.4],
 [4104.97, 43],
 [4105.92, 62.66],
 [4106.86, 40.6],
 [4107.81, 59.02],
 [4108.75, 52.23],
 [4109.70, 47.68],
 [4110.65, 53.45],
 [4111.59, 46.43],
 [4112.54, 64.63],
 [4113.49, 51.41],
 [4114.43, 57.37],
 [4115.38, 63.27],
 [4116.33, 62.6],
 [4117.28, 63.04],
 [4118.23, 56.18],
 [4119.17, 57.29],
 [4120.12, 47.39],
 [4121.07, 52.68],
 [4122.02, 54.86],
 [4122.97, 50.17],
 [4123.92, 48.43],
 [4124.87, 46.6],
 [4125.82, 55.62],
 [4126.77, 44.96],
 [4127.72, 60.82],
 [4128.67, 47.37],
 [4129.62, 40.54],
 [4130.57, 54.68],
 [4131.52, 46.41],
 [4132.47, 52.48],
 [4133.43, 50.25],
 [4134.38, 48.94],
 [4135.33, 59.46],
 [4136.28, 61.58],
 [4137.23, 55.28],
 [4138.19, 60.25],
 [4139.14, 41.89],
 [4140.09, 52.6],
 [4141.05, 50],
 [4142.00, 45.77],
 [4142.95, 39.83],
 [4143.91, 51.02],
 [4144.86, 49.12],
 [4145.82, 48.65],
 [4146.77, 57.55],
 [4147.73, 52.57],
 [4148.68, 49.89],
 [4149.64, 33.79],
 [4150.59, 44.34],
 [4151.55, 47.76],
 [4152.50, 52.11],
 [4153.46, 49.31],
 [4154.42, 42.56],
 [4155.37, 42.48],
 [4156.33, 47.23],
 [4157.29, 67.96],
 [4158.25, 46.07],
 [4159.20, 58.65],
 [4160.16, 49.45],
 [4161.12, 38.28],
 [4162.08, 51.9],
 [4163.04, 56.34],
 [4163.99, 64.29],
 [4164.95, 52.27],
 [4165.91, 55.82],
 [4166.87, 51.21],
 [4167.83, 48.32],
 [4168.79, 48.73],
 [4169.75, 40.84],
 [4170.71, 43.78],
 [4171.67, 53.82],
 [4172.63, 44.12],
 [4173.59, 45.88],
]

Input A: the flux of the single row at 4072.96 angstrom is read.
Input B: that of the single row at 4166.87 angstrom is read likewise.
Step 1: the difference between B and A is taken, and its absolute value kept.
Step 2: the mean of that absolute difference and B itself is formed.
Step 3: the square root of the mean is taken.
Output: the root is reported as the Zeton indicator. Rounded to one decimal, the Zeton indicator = 5.2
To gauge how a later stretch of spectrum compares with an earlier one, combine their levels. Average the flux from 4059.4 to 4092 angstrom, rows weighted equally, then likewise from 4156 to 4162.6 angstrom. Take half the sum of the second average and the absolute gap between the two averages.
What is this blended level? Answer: 26.6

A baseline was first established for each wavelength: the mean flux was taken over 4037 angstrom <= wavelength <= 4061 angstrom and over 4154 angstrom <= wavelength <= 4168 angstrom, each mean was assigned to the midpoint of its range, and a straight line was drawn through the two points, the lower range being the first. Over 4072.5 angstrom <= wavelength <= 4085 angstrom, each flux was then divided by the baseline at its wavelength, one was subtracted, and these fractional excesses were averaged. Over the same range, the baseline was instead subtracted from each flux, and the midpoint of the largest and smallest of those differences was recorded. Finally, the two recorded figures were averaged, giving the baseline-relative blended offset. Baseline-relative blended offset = 2.6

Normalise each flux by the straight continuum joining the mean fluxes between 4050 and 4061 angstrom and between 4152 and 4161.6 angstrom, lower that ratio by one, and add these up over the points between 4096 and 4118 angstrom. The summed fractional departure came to 1.0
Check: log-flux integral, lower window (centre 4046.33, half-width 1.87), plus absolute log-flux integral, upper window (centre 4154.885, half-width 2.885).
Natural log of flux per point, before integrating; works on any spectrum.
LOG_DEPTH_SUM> 37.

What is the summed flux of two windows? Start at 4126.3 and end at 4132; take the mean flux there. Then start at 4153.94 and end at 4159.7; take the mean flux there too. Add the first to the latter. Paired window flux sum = 100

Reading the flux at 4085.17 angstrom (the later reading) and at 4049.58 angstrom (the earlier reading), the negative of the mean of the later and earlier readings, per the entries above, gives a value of -55.3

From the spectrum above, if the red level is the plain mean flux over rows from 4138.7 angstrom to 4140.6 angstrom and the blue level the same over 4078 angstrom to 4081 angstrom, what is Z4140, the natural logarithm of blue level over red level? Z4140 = 0.12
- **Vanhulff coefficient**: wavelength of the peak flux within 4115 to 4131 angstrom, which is 4115.38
